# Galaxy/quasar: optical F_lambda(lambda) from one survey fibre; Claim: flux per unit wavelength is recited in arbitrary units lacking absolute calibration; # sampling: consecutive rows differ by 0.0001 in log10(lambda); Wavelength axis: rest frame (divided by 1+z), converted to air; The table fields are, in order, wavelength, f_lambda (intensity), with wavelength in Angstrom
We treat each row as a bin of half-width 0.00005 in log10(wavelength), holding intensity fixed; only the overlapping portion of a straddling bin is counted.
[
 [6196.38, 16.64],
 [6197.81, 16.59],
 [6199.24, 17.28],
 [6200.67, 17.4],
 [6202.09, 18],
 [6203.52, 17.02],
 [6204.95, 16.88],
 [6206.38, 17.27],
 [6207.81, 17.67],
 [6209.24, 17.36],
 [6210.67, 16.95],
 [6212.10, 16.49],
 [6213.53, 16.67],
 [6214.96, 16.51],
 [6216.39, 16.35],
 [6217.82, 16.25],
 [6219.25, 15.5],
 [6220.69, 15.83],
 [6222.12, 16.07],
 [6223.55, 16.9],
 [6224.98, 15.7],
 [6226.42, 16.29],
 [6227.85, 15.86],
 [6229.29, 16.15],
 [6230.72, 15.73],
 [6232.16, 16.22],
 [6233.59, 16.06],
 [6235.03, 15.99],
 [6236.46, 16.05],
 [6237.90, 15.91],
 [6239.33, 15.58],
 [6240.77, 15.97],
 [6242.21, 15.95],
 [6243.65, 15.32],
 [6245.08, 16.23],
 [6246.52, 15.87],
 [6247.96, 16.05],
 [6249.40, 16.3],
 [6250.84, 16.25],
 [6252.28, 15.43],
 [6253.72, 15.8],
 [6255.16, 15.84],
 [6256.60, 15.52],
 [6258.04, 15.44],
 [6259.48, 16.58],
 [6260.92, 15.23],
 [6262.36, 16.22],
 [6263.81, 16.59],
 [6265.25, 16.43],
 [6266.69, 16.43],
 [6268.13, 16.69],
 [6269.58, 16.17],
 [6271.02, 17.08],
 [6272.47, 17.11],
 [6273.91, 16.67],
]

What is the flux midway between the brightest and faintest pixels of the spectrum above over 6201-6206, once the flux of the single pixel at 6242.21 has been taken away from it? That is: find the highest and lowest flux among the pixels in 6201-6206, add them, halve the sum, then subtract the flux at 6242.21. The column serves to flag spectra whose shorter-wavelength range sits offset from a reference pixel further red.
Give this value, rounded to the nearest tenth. 1.5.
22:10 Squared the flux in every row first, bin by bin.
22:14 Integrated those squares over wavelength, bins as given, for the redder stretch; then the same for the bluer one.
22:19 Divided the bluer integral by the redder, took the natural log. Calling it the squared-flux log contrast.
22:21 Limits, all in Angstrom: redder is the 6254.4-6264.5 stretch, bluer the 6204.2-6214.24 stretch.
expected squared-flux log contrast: 0.13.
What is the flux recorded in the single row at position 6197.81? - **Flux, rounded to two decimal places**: 16.59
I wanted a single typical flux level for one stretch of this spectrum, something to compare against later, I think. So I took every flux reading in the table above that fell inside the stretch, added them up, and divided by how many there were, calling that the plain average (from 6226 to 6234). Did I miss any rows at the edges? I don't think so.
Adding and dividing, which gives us 16.05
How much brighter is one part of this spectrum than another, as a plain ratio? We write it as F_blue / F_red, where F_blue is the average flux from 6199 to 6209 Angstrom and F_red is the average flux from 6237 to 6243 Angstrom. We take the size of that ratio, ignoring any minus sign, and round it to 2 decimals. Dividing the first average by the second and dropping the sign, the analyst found 1.10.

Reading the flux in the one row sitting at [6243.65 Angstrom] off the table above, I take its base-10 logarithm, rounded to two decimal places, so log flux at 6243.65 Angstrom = 1.19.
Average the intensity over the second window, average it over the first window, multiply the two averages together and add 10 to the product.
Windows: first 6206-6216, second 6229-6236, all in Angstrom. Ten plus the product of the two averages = 282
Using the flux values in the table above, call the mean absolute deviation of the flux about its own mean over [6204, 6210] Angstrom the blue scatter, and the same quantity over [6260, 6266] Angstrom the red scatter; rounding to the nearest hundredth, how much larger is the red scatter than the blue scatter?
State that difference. 0.22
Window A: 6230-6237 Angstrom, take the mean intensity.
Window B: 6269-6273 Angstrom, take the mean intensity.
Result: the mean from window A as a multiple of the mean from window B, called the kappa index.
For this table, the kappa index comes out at 0.95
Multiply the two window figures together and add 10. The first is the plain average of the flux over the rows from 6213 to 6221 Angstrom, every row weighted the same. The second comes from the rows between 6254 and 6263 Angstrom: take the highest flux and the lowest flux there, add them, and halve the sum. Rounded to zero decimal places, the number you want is 267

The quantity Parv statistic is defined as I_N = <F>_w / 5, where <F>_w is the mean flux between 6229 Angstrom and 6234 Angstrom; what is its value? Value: 3.21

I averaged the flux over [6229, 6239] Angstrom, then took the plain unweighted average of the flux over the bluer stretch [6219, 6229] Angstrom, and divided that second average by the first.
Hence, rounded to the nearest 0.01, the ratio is 1.00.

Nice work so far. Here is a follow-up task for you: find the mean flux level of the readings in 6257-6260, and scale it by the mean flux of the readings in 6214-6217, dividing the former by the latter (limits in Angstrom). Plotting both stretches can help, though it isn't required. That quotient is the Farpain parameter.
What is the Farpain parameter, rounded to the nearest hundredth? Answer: 0.97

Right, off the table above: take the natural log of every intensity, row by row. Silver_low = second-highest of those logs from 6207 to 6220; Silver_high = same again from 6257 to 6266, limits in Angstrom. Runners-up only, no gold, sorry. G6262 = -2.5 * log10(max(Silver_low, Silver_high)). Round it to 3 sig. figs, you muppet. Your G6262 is -1.14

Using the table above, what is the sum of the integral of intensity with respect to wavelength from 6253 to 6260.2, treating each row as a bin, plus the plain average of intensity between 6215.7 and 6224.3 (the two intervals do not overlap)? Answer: 130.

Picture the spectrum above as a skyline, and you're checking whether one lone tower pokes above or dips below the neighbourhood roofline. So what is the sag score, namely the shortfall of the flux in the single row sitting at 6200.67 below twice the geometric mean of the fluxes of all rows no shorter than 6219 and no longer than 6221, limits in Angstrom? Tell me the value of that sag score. 13.9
